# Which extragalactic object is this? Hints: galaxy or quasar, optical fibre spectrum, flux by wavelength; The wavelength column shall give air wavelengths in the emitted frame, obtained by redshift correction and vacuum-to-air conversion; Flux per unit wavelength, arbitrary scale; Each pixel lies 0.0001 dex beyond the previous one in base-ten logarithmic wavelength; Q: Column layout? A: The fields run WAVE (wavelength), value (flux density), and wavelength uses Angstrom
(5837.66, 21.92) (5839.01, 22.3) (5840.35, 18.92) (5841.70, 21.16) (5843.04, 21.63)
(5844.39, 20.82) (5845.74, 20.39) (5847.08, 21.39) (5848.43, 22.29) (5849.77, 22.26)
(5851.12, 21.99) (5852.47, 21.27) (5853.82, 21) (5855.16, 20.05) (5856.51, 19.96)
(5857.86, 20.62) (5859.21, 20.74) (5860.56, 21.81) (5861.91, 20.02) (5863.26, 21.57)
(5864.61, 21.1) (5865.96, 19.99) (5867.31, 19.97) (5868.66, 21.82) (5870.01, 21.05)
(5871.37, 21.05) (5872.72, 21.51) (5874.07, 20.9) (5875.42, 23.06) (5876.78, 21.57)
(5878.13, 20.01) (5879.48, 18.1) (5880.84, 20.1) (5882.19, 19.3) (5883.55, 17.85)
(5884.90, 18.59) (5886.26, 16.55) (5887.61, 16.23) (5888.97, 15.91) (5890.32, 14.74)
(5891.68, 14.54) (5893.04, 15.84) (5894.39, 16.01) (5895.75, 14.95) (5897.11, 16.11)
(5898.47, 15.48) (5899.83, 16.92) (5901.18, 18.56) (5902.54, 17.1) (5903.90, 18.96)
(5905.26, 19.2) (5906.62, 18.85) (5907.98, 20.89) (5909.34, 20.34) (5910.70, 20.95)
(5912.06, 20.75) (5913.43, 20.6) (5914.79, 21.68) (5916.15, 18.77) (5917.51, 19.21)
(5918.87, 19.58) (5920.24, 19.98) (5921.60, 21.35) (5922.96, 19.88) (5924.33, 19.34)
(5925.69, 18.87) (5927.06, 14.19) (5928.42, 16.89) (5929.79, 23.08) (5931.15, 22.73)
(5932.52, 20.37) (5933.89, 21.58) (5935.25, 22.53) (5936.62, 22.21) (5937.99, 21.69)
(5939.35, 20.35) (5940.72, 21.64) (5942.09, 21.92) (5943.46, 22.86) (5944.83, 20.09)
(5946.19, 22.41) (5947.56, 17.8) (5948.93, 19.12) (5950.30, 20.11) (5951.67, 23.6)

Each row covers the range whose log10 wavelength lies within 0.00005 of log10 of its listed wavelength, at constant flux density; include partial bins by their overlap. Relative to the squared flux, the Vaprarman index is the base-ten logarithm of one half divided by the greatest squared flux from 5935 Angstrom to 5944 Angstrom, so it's -3.02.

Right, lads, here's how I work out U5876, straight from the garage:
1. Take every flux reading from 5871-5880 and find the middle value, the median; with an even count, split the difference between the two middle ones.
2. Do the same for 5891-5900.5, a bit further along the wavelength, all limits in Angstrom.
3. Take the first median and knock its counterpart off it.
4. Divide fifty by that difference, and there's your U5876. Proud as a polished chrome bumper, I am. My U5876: 10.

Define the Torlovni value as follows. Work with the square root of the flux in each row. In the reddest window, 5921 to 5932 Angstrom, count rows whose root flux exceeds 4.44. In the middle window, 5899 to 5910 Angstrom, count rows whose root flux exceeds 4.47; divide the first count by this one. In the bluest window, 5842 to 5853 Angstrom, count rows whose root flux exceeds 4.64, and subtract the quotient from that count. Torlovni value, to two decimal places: 2.00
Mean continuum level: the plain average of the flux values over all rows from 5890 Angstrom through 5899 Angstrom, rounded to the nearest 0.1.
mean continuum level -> 15.4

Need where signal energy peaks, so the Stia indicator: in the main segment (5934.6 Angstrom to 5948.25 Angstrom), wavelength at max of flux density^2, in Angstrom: 5943.46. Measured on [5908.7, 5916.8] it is 5914.79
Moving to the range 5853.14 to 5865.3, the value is 5860.56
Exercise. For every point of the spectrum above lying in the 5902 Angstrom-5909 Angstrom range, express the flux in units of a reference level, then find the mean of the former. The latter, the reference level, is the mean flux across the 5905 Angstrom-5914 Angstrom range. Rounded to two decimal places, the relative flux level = 0.94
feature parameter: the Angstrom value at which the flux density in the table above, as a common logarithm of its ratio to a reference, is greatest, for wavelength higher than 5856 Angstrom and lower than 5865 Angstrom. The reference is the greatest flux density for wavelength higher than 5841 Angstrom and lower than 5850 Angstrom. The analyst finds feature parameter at 5860.56 Angstrom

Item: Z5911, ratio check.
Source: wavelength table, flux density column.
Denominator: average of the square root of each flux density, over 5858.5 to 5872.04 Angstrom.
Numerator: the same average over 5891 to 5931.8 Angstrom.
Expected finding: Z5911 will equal 0.94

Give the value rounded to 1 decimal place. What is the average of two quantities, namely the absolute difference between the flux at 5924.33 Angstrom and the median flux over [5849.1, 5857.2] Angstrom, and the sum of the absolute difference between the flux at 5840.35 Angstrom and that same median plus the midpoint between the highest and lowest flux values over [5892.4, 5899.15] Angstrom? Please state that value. 9.8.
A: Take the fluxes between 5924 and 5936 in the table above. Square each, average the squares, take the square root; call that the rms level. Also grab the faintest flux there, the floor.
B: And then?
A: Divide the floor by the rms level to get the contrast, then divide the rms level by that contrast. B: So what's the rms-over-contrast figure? 28.6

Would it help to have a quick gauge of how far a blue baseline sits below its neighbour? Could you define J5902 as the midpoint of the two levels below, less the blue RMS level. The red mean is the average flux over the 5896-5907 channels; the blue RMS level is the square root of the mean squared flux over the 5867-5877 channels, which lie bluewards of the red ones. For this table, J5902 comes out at -1.9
